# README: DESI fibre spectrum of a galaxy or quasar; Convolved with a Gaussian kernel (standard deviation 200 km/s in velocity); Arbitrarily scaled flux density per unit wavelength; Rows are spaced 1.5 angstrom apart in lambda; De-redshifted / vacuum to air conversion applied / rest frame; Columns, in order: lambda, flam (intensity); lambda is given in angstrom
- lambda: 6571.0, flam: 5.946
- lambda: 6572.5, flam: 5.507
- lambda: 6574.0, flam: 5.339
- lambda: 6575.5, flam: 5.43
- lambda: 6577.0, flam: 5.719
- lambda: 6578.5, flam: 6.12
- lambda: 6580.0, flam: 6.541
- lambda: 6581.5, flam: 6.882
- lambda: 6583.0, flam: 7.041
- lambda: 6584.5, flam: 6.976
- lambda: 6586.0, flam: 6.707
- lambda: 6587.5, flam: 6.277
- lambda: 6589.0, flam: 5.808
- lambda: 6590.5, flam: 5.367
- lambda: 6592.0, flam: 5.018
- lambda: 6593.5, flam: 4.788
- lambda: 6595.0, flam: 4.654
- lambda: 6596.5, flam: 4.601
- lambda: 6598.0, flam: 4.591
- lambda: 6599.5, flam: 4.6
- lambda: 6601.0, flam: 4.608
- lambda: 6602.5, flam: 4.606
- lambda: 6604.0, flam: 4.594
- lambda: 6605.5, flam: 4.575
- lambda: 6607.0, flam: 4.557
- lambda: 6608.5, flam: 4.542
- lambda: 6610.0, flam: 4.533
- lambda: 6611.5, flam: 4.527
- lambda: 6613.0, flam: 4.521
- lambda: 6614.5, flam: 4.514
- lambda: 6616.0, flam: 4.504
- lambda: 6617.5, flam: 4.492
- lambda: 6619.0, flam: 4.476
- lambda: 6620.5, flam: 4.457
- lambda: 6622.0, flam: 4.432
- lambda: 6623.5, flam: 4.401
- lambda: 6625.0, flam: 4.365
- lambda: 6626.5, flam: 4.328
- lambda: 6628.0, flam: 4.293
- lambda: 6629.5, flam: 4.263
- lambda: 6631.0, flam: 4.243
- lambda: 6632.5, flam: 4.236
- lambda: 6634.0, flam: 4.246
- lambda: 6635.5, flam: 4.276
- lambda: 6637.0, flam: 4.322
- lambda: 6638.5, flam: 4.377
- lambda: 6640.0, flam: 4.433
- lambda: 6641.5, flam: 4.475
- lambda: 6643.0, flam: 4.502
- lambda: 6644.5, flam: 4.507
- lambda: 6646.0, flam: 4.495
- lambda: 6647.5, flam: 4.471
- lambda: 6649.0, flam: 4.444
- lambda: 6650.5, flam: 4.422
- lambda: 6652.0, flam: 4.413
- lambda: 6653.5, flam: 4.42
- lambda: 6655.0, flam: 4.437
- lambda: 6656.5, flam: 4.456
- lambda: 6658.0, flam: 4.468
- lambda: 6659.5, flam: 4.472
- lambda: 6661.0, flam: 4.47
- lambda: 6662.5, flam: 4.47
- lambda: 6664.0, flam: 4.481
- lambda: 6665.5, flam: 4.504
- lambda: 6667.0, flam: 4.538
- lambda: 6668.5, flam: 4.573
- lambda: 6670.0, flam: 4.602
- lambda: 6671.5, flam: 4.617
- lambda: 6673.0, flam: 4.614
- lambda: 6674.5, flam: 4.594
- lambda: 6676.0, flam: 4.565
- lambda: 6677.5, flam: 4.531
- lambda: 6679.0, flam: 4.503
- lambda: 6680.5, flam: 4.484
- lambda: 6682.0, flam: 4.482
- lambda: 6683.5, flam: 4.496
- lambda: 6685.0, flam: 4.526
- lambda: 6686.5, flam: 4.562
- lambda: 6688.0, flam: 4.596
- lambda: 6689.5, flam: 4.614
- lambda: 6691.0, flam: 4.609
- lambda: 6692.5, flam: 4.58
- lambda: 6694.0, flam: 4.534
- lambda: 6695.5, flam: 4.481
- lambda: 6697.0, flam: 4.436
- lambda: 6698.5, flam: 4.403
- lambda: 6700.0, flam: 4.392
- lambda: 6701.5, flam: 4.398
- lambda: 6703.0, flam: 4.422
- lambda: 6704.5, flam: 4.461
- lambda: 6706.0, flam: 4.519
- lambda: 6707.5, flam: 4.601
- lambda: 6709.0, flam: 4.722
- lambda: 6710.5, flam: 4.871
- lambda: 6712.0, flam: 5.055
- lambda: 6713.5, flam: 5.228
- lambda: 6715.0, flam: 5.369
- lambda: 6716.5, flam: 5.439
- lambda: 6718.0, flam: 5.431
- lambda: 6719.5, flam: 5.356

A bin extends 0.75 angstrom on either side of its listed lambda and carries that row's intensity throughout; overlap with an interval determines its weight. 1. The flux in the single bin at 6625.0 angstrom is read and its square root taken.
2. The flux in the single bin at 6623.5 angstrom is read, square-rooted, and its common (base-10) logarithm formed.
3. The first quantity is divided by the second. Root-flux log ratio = 6.49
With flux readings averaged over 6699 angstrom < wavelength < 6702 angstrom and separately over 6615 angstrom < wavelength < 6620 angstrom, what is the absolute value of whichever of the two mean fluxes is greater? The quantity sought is 4.49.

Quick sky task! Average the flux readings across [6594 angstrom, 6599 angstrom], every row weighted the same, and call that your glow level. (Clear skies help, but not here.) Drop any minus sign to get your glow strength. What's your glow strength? 4.62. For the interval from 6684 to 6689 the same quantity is 4.56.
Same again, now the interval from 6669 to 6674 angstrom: 4.61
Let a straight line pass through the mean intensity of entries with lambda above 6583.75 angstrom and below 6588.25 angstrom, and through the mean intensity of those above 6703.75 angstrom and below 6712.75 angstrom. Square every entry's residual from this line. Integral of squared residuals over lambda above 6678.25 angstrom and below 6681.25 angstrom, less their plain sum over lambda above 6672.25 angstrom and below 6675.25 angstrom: 0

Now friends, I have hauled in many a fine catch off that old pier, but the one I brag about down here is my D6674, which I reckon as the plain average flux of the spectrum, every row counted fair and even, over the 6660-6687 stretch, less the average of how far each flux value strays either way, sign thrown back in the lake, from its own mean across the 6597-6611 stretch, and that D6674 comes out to 4.51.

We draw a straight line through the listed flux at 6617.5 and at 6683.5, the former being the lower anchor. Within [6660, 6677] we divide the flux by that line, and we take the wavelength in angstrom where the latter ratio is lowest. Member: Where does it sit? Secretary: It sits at 6662.5 angstrom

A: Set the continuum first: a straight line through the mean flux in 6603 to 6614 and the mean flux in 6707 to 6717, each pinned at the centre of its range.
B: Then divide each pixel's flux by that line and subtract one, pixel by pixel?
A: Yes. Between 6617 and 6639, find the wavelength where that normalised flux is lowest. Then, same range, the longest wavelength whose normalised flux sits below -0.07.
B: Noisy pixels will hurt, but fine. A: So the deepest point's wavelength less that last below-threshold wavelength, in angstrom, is -4.5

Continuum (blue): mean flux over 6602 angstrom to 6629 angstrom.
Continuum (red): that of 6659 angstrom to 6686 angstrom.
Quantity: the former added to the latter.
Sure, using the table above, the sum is 9.01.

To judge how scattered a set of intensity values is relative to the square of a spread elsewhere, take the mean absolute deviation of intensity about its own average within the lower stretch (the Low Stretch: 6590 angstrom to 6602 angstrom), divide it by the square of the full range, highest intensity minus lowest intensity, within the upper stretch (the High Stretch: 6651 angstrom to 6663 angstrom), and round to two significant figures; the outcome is 60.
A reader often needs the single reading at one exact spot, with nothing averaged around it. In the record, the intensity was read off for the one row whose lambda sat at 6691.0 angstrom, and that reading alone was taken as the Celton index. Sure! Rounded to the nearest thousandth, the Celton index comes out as 4.609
